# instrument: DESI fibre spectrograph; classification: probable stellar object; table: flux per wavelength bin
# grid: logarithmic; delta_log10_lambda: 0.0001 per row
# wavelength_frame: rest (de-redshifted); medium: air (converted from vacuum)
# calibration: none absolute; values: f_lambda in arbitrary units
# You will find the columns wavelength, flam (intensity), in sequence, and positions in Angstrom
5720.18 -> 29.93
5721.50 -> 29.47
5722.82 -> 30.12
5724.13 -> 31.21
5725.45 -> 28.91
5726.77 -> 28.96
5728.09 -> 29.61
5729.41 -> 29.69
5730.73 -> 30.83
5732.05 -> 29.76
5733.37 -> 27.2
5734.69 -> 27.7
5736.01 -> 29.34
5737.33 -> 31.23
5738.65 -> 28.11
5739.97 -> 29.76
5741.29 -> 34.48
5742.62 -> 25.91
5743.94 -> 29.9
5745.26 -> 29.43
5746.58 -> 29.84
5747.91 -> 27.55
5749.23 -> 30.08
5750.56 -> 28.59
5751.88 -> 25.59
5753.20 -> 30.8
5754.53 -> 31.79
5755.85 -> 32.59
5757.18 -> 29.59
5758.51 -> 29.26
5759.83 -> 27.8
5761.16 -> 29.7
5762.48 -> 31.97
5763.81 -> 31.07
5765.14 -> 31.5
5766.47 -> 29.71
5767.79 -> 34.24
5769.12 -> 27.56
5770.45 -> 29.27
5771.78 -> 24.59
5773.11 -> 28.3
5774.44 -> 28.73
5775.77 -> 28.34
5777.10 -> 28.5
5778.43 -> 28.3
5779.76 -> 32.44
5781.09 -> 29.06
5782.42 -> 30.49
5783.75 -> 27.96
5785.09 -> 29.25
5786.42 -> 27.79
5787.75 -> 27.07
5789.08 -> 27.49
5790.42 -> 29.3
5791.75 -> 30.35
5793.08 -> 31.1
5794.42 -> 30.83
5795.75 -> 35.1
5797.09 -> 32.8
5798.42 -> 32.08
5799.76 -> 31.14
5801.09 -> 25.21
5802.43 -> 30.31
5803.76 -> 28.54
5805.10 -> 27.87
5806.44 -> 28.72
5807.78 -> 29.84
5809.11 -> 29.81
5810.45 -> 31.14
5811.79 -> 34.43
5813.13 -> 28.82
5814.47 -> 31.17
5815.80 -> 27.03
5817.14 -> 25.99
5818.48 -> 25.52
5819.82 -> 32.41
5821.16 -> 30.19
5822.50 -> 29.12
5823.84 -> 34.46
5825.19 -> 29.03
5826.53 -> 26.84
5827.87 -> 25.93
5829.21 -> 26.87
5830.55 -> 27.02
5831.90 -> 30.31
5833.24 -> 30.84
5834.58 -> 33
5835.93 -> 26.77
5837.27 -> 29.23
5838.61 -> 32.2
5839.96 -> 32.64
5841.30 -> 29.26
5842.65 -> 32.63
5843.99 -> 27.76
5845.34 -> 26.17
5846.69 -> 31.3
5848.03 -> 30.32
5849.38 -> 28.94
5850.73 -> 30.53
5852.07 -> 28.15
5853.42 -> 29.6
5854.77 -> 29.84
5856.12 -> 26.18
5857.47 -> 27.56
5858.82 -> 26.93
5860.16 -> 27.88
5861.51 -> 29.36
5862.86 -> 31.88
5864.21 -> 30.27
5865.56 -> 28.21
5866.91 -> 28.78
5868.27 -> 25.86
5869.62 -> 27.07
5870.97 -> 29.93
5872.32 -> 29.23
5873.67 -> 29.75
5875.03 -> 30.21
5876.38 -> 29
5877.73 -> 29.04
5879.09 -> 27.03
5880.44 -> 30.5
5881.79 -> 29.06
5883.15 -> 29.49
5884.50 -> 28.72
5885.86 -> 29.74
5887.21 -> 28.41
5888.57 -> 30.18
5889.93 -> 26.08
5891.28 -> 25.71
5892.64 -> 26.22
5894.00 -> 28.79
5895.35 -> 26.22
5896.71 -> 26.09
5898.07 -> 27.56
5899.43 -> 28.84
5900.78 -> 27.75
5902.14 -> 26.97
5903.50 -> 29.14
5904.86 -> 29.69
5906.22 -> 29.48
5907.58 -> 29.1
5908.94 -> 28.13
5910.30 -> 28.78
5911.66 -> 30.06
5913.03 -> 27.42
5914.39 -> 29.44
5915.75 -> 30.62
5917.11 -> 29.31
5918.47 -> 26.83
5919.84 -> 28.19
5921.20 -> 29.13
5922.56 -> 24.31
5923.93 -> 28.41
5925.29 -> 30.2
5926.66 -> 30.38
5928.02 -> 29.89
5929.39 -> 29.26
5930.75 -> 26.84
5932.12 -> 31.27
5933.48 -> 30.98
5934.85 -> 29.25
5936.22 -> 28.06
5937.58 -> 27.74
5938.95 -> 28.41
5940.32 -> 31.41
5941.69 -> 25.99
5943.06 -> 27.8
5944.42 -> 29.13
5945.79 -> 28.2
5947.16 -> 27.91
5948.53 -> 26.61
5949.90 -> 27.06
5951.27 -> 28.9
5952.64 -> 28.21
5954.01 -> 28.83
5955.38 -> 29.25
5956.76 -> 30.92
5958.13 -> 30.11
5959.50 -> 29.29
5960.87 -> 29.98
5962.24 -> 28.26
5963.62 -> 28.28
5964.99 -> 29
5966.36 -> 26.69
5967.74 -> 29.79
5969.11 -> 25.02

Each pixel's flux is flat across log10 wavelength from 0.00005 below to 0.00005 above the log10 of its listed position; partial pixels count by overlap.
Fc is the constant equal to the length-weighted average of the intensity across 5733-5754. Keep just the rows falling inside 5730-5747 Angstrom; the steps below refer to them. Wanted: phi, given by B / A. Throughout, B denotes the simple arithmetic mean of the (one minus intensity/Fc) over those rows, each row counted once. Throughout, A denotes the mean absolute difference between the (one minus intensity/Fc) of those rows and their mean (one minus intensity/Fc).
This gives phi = -0.3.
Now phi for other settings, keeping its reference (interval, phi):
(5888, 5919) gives 0.7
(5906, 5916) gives 0.0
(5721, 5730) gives -1.0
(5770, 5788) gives 0.5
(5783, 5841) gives -0.2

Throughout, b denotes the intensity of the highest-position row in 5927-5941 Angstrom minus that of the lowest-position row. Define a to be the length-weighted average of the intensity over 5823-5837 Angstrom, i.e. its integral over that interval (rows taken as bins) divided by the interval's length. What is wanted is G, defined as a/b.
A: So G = 19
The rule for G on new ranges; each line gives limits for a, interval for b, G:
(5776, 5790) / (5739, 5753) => -7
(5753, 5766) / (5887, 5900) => 71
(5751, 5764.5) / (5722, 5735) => -12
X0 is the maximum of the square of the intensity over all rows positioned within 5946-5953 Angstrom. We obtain 835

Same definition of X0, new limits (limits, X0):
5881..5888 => 884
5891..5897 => 829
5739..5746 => 1189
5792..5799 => 1232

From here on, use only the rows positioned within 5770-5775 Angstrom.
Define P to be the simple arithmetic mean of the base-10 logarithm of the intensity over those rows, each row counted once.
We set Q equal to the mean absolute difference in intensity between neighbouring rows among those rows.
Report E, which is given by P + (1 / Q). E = 1.78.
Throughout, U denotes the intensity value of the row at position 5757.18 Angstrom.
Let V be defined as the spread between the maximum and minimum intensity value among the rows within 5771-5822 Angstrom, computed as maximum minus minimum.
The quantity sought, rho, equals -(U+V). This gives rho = -40.1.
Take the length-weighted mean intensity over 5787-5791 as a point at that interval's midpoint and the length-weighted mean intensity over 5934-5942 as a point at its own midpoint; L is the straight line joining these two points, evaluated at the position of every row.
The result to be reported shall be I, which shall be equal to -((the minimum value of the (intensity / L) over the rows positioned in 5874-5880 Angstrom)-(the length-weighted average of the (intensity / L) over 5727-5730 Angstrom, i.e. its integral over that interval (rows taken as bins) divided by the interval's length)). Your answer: 0.12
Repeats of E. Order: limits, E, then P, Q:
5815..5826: 1.78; 1.46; 3.2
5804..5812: 2.24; 1.48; 1.3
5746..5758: 1.88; 1.47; 2.4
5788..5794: 2.30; 1.47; 1.2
